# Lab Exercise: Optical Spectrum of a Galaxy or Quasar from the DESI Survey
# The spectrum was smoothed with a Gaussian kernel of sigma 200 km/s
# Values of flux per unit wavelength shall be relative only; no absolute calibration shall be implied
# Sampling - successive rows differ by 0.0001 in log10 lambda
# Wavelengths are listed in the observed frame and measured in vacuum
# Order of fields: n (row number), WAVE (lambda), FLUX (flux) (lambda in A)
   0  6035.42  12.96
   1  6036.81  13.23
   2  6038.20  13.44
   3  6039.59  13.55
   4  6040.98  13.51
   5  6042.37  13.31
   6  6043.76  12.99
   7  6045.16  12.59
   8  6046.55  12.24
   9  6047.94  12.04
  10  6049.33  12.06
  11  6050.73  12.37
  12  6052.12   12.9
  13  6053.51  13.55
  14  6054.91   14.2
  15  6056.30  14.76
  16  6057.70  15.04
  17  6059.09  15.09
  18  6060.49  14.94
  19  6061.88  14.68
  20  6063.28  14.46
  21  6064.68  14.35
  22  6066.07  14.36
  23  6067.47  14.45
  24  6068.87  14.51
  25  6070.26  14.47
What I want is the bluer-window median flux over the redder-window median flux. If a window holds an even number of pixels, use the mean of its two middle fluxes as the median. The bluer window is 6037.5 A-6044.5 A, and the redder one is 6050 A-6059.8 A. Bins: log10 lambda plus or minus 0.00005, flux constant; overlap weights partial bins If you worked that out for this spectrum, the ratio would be 0.95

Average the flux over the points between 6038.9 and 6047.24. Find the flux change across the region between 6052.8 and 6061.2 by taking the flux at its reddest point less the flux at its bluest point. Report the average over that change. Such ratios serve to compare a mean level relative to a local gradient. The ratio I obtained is 9.4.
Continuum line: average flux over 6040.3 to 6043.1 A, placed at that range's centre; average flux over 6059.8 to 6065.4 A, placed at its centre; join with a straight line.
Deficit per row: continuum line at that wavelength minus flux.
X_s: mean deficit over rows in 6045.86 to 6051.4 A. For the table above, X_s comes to 1.6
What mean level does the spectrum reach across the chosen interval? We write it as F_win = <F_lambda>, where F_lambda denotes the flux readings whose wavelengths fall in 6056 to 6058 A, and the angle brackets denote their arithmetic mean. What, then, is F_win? 14.9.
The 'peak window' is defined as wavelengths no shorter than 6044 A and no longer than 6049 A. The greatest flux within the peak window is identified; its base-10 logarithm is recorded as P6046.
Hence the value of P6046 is 1.10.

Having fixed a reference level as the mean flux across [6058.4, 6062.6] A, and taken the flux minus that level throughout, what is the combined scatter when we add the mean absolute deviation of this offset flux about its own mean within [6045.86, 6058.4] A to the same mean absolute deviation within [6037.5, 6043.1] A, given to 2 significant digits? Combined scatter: 1.1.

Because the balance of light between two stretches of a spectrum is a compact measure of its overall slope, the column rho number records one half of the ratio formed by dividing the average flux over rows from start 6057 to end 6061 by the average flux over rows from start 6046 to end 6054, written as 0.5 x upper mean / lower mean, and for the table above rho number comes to 0.60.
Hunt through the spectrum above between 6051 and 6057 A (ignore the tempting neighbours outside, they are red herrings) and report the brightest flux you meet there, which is 14.76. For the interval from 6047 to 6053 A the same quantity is 12.9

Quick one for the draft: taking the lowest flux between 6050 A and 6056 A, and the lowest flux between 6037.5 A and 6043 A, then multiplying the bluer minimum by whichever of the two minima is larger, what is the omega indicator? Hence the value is 177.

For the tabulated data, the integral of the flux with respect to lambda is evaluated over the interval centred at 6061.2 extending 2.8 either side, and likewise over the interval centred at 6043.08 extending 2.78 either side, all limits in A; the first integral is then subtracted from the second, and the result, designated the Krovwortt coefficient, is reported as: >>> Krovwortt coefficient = -10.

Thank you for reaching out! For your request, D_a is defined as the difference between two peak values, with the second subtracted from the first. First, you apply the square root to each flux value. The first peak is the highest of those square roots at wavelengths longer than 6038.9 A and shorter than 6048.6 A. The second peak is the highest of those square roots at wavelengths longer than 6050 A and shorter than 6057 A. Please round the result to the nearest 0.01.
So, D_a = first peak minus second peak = -0.16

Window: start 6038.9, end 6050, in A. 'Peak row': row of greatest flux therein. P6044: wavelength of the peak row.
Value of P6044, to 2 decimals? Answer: 6039.59 A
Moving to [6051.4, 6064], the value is 6059.09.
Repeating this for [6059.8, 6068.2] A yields 6060.49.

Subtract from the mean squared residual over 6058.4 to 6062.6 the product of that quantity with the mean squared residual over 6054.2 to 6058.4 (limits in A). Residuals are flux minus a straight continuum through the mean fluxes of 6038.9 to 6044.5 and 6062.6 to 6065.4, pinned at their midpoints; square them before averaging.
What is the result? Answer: 0.25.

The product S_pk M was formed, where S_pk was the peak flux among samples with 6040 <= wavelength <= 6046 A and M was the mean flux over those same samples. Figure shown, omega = 177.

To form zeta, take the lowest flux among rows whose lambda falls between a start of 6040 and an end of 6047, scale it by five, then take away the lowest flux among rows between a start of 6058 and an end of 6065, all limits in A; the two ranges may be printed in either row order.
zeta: 47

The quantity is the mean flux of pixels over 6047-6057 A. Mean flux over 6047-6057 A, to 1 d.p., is 13.1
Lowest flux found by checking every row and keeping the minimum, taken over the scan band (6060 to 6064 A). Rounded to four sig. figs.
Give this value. 14.46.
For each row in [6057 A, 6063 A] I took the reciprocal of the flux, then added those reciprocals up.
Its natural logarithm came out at -1.32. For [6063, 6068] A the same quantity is -1.28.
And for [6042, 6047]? -1.16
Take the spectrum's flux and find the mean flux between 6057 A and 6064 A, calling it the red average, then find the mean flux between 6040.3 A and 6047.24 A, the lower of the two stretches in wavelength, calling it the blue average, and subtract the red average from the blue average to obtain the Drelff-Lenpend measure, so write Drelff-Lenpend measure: -1.9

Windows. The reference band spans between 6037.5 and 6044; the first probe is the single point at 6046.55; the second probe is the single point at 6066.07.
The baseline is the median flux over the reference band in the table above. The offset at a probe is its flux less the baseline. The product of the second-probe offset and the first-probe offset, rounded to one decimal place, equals -1.1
